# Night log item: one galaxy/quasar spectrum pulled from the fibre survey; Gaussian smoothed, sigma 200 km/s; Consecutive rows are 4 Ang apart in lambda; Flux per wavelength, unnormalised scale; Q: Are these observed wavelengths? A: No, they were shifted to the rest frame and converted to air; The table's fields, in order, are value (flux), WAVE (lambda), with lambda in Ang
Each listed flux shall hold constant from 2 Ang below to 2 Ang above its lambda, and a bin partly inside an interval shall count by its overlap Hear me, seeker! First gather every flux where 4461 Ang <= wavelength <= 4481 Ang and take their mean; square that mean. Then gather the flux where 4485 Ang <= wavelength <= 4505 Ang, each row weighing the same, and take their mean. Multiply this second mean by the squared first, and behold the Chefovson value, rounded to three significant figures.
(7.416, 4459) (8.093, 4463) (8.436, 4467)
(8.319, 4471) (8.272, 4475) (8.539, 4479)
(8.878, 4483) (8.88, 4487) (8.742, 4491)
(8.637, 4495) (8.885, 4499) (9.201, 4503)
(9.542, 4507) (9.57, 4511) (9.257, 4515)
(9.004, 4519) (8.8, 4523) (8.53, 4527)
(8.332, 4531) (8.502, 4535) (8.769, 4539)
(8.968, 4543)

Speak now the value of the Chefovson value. 616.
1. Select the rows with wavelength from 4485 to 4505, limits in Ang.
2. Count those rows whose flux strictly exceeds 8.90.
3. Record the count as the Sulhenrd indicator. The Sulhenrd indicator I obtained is 1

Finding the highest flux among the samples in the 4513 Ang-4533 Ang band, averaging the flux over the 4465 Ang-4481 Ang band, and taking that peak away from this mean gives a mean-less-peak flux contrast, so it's -0.87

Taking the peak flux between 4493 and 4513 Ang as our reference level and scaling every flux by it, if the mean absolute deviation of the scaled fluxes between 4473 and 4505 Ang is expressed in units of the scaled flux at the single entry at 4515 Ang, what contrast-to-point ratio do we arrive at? 0.022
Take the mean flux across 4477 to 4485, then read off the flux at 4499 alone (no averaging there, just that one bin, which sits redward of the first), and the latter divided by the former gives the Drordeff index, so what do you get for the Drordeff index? 1.02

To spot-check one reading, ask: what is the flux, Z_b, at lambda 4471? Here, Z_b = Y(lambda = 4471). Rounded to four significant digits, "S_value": 8.319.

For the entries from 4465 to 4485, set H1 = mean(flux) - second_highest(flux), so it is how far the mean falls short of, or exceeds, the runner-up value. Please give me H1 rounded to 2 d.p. -0.05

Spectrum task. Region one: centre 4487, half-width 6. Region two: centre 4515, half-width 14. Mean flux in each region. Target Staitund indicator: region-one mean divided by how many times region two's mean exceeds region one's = 8.5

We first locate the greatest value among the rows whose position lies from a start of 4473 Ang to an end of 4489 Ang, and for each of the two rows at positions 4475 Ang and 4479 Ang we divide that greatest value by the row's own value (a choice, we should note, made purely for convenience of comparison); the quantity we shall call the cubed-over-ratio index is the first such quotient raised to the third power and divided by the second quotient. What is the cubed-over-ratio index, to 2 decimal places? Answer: 1.19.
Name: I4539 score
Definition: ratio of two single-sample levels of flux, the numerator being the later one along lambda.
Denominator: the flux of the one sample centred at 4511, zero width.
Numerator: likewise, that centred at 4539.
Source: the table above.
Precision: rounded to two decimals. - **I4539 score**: 0.92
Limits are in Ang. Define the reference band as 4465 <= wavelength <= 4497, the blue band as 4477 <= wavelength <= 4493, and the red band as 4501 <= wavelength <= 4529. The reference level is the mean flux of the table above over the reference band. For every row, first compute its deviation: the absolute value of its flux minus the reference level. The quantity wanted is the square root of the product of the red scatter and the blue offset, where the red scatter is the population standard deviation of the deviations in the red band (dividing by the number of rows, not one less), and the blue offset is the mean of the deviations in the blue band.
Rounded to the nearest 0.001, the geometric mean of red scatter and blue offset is 0.253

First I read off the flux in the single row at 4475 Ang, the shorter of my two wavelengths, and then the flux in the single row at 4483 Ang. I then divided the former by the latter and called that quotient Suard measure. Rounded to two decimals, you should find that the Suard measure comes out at 0.93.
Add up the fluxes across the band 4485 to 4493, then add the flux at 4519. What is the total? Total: 27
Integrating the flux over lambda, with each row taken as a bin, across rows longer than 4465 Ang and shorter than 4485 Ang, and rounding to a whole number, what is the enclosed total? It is 170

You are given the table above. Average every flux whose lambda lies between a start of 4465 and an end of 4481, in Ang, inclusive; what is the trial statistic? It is 8.39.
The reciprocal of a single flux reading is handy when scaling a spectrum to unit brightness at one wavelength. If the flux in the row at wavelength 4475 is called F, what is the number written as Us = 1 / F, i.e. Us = 0.121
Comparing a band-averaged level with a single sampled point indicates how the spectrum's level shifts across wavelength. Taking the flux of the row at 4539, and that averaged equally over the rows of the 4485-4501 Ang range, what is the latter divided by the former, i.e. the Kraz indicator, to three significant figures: 1.00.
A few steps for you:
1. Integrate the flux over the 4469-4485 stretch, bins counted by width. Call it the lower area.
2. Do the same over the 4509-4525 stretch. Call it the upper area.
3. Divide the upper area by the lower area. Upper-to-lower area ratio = 1.08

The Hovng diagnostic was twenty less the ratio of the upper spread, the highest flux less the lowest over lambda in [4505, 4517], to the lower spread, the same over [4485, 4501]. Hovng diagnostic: 18.7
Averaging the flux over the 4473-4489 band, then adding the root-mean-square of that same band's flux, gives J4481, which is 17.3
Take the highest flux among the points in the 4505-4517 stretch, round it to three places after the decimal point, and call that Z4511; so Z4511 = 9.570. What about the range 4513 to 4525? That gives 9.257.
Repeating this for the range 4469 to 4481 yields 8.539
